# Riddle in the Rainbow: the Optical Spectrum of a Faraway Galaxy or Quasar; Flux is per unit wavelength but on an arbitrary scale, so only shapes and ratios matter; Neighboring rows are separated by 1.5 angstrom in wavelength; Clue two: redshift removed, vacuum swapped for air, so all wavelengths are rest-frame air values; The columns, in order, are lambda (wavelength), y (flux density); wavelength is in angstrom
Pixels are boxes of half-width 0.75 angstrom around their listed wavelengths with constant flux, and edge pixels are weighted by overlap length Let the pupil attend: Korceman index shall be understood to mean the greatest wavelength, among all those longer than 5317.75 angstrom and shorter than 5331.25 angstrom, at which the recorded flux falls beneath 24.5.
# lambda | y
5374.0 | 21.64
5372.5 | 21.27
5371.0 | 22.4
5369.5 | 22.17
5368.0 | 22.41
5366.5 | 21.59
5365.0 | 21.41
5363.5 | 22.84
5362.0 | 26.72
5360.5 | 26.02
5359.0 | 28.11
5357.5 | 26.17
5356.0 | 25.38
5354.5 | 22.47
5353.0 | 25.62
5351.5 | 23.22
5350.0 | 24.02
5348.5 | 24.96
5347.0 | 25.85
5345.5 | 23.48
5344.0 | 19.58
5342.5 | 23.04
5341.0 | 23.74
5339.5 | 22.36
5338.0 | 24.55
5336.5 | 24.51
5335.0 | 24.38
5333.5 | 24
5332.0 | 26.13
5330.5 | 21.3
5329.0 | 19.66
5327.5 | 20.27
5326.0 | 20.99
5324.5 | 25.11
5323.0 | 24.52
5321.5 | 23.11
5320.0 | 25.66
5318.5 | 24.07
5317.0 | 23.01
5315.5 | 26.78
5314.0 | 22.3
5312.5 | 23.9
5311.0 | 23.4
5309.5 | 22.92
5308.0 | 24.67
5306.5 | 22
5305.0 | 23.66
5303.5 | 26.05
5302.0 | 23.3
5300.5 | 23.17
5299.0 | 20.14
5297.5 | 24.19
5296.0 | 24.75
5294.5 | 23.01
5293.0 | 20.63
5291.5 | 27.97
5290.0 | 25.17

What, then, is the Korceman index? 5330.5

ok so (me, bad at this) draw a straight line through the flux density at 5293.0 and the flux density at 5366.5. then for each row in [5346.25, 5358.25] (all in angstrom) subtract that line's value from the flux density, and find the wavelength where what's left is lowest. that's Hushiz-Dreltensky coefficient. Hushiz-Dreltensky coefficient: 5354.5 angstrom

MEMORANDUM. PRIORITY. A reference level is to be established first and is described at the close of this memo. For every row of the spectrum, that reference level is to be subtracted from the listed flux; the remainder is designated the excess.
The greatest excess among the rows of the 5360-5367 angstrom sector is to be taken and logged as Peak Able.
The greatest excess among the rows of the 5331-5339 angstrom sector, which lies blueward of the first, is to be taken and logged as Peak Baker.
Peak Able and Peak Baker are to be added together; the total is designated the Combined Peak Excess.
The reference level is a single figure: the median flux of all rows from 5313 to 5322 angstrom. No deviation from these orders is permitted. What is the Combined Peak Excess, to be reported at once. 5.7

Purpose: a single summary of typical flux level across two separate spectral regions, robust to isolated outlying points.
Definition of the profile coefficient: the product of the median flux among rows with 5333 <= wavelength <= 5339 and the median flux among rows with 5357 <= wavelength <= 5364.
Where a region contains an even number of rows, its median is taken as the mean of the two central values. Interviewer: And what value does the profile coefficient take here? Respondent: 640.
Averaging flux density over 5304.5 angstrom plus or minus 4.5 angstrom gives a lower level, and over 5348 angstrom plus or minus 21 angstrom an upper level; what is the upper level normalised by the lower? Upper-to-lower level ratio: 1.00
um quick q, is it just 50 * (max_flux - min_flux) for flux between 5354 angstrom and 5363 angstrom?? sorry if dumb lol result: 282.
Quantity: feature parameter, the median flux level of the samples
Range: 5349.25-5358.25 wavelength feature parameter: 24.7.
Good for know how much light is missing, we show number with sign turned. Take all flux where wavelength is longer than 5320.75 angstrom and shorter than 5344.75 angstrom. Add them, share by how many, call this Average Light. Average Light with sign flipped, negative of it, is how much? -22.95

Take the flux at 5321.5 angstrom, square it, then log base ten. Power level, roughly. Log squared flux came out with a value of 2.73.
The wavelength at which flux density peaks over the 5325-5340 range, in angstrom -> 5332.0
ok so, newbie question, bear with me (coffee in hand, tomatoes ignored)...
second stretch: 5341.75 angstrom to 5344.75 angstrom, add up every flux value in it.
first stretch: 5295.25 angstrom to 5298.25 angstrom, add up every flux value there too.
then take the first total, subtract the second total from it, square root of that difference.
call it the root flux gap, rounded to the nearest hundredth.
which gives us 2.51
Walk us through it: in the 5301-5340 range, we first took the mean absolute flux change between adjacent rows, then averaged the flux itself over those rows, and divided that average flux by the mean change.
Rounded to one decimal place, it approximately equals 12.8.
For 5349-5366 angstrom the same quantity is 12.3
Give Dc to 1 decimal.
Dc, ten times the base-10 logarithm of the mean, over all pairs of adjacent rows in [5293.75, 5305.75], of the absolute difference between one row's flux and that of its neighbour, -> 3.2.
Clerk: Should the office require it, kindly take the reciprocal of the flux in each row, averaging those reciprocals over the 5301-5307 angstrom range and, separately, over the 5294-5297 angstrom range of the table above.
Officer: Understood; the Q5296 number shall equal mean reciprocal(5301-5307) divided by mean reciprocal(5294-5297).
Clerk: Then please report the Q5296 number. 1.01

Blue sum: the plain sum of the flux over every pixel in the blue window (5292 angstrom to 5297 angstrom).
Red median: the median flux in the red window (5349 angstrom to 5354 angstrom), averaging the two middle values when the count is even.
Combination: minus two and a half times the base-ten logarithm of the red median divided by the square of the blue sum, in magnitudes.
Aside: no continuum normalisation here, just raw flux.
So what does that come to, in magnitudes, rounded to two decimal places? 5.72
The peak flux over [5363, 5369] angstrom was 22.84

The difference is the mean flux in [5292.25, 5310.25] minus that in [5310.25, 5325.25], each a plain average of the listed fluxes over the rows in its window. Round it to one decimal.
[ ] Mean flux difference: -1.0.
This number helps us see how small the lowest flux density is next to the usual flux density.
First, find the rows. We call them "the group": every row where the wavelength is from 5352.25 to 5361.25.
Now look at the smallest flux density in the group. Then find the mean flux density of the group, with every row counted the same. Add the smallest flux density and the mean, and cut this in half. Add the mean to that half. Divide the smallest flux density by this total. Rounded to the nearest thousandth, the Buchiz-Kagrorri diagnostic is 0.452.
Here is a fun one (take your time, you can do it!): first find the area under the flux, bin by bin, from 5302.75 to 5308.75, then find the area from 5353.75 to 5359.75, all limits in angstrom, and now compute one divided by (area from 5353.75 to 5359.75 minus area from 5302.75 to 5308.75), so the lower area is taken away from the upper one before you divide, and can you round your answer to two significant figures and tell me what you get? 0.12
